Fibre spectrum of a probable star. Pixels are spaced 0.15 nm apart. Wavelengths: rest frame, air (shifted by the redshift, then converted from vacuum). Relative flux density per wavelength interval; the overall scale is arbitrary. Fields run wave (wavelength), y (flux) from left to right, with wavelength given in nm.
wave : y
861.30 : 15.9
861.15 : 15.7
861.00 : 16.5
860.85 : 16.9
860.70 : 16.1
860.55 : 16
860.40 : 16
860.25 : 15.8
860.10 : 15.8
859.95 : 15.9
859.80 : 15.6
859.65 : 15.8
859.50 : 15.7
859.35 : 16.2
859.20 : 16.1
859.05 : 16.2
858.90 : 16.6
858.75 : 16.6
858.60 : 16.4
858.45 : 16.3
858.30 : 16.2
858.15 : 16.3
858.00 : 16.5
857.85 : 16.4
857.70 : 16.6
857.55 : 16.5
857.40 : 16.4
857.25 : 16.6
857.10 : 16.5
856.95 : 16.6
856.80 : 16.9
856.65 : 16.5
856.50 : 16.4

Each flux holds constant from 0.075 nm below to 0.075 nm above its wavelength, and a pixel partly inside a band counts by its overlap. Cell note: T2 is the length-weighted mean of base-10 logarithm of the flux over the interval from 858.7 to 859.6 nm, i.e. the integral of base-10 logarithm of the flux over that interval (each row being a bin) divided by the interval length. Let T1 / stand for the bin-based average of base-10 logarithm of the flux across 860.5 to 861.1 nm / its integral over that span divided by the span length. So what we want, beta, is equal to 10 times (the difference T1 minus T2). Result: 0.04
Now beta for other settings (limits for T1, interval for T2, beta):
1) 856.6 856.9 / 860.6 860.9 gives 0.08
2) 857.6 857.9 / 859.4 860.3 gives 0.20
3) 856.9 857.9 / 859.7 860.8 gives 0.16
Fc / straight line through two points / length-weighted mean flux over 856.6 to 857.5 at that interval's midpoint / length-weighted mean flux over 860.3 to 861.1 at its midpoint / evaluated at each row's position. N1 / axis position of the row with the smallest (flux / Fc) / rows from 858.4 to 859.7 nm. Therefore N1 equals 859.50 nm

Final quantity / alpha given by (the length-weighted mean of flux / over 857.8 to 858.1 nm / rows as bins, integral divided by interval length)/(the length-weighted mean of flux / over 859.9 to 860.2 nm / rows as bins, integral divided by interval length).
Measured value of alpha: 1.04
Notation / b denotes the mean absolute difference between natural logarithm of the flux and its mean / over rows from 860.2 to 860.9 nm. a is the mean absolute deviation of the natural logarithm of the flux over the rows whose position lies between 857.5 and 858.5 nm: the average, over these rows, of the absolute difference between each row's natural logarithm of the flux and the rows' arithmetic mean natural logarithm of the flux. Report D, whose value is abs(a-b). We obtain 0.0110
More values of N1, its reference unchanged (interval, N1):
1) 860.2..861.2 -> 861.15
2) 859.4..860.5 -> 859.80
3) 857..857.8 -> 857.40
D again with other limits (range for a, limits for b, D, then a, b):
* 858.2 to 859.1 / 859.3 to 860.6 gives 0.0003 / 0.009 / 0.0089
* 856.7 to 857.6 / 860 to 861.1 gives 0.0120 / 0.007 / 0.0190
